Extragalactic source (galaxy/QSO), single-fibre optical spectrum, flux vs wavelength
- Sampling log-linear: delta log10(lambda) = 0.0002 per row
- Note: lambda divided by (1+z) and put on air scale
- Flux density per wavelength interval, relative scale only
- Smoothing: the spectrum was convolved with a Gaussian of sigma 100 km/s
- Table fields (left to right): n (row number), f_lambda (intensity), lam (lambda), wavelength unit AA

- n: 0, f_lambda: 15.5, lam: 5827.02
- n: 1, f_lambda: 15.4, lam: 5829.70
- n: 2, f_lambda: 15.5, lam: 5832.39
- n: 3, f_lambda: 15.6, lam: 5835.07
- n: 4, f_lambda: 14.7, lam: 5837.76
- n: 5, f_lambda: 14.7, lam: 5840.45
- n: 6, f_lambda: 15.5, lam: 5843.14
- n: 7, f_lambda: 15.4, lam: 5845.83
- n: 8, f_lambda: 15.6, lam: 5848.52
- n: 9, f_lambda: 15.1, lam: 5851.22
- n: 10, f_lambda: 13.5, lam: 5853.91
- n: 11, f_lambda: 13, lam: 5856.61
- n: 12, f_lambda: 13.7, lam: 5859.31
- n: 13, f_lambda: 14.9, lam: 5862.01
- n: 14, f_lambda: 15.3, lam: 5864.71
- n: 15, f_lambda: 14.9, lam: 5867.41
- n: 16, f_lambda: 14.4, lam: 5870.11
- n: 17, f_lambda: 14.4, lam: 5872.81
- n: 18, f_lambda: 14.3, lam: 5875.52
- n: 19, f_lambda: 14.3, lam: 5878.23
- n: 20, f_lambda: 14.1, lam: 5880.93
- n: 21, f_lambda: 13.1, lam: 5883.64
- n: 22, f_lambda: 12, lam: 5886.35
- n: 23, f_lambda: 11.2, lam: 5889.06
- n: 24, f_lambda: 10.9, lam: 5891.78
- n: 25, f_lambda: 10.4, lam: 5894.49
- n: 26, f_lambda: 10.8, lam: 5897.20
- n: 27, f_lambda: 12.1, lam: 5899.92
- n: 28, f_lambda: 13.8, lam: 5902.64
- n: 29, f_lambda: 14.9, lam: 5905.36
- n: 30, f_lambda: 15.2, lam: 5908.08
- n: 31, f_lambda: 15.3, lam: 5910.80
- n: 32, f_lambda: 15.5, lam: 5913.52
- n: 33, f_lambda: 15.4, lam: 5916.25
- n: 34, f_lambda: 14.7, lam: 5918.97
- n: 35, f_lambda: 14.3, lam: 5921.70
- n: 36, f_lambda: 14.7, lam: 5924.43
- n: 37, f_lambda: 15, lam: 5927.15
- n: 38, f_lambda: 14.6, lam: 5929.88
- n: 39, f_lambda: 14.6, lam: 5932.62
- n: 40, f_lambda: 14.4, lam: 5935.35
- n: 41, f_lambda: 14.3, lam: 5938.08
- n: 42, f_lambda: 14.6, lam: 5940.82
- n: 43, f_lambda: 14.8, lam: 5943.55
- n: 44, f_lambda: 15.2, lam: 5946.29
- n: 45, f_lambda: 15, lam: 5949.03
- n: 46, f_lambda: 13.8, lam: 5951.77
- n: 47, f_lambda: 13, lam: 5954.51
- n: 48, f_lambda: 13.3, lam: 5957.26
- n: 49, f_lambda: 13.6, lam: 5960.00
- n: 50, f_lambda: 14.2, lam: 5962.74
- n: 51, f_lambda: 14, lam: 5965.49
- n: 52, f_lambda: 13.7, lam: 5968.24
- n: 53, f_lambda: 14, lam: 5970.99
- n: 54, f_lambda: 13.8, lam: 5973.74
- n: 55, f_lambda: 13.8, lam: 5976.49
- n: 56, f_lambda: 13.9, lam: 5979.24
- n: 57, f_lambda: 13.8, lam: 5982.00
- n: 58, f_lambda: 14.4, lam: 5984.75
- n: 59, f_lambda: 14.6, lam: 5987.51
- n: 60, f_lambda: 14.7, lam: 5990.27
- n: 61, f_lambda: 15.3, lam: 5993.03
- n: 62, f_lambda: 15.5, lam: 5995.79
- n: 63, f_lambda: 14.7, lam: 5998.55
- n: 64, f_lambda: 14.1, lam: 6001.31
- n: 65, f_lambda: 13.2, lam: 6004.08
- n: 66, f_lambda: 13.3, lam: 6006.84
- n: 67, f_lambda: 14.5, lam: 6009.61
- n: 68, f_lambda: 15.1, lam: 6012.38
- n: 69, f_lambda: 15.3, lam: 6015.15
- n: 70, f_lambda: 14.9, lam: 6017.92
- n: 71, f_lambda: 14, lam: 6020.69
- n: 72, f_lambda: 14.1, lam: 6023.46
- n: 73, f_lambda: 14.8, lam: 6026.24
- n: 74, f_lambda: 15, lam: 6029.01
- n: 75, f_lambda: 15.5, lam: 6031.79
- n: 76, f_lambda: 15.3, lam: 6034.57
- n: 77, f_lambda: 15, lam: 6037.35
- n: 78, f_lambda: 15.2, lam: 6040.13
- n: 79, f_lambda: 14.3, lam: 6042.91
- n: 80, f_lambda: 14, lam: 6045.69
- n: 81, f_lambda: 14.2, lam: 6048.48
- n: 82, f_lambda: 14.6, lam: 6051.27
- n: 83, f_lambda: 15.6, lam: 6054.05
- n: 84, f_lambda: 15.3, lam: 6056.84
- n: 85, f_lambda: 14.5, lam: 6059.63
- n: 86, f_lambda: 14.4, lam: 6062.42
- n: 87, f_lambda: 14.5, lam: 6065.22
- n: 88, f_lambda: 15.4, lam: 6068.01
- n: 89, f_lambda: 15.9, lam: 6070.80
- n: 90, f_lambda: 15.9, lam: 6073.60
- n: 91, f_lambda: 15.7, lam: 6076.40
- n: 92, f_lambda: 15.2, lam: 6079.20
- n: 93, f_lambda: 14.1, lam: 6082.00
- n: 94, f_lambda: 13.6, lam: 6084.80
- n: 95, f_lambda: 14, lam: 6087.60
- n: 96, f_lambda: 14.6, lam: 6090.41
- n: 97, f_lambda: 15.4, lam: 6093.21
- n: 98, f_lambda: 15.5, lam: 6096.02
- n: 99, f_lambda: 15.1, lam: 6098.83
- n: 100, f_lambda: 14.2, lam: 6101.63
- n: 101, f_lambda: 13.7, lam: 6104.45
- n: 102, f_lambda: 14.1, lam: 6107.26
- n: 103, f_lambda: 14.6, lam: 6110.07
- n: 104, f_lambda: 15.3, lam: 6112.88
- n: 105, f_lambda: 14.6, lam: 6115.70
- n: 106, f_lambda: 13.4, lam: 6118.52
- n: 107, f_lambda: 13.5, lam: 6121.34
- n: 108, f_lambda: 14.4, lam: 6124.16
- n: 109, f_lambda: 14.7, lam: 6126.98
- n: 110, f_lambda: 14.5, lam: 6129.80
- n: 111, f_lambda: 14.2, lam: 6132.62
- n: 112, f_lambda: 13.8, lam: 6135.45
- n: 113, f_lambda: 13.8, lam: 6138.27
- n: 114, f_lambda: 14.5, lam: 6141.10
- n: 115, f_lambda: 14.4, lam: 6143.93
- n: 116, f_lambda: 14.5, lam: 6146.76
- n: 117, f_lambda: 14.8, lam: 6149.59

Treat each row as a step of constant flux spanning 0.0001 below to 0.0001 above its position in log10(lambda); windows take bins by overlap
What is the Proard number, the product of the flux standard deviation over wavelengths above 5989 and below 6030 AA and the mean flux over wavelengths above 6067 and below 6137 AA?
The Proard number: 10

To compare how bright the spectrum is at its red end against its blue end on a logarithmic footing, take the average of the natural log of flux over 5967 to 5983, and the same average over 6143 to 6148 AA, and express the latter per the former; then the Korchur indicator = 1.02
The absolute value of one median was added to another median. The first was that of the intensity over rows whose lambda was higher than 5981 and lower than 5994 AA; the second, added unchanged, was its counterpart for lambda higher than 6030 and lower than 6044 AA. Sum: 29.8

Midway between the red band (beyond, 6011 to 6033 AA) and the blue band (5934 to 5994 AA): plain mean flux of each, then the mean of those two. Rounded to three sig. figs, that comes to 14.5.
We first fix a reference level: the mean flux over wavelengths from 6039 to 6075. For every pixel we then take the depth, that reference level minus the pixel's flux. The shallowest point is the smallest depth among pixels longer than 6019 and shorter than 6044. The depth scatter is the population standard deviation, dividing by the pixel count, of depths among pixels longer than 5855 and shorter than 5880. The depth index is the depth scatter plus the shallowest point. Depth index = 0.1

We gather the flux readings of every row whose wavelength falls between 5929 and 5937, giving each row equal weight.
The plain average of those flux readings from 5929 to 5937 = 14.5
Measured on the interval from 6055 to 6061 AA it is 14.9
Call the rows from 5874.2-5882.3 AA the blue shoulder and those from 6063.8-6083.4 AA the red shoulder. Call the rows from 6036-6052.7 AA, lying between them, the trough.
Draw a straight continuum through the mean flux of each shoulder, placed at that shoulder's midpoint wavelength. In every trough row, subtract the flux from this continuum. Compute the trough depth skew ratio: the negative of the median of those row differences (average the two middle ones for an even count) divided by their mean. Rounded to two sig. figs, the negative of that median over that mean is -1.2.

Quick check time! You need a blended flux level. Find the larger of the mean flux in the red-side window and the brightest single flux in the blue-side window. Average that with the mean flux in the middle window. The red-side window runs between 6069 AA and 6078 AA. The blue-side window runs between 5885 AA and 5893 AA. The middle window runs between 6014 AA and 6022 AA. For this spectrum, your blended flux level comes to 15.3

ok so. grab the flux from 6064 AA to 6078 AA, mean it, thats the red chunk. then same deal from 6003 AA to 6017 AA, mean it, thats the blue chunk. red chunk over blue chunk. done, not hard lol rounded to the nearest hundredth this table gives 1.08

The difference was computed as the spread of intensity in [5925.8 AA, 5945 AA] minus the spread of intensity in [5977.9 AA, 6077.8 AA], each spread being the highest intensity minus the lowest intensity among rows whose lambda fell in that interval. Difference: -2.0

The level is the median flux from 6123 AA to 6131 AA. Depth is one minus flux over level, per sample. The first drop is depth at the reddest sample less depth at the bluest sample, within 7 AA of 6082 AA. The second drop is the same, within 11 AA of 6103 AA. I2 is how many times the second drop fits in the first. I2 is 17.0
